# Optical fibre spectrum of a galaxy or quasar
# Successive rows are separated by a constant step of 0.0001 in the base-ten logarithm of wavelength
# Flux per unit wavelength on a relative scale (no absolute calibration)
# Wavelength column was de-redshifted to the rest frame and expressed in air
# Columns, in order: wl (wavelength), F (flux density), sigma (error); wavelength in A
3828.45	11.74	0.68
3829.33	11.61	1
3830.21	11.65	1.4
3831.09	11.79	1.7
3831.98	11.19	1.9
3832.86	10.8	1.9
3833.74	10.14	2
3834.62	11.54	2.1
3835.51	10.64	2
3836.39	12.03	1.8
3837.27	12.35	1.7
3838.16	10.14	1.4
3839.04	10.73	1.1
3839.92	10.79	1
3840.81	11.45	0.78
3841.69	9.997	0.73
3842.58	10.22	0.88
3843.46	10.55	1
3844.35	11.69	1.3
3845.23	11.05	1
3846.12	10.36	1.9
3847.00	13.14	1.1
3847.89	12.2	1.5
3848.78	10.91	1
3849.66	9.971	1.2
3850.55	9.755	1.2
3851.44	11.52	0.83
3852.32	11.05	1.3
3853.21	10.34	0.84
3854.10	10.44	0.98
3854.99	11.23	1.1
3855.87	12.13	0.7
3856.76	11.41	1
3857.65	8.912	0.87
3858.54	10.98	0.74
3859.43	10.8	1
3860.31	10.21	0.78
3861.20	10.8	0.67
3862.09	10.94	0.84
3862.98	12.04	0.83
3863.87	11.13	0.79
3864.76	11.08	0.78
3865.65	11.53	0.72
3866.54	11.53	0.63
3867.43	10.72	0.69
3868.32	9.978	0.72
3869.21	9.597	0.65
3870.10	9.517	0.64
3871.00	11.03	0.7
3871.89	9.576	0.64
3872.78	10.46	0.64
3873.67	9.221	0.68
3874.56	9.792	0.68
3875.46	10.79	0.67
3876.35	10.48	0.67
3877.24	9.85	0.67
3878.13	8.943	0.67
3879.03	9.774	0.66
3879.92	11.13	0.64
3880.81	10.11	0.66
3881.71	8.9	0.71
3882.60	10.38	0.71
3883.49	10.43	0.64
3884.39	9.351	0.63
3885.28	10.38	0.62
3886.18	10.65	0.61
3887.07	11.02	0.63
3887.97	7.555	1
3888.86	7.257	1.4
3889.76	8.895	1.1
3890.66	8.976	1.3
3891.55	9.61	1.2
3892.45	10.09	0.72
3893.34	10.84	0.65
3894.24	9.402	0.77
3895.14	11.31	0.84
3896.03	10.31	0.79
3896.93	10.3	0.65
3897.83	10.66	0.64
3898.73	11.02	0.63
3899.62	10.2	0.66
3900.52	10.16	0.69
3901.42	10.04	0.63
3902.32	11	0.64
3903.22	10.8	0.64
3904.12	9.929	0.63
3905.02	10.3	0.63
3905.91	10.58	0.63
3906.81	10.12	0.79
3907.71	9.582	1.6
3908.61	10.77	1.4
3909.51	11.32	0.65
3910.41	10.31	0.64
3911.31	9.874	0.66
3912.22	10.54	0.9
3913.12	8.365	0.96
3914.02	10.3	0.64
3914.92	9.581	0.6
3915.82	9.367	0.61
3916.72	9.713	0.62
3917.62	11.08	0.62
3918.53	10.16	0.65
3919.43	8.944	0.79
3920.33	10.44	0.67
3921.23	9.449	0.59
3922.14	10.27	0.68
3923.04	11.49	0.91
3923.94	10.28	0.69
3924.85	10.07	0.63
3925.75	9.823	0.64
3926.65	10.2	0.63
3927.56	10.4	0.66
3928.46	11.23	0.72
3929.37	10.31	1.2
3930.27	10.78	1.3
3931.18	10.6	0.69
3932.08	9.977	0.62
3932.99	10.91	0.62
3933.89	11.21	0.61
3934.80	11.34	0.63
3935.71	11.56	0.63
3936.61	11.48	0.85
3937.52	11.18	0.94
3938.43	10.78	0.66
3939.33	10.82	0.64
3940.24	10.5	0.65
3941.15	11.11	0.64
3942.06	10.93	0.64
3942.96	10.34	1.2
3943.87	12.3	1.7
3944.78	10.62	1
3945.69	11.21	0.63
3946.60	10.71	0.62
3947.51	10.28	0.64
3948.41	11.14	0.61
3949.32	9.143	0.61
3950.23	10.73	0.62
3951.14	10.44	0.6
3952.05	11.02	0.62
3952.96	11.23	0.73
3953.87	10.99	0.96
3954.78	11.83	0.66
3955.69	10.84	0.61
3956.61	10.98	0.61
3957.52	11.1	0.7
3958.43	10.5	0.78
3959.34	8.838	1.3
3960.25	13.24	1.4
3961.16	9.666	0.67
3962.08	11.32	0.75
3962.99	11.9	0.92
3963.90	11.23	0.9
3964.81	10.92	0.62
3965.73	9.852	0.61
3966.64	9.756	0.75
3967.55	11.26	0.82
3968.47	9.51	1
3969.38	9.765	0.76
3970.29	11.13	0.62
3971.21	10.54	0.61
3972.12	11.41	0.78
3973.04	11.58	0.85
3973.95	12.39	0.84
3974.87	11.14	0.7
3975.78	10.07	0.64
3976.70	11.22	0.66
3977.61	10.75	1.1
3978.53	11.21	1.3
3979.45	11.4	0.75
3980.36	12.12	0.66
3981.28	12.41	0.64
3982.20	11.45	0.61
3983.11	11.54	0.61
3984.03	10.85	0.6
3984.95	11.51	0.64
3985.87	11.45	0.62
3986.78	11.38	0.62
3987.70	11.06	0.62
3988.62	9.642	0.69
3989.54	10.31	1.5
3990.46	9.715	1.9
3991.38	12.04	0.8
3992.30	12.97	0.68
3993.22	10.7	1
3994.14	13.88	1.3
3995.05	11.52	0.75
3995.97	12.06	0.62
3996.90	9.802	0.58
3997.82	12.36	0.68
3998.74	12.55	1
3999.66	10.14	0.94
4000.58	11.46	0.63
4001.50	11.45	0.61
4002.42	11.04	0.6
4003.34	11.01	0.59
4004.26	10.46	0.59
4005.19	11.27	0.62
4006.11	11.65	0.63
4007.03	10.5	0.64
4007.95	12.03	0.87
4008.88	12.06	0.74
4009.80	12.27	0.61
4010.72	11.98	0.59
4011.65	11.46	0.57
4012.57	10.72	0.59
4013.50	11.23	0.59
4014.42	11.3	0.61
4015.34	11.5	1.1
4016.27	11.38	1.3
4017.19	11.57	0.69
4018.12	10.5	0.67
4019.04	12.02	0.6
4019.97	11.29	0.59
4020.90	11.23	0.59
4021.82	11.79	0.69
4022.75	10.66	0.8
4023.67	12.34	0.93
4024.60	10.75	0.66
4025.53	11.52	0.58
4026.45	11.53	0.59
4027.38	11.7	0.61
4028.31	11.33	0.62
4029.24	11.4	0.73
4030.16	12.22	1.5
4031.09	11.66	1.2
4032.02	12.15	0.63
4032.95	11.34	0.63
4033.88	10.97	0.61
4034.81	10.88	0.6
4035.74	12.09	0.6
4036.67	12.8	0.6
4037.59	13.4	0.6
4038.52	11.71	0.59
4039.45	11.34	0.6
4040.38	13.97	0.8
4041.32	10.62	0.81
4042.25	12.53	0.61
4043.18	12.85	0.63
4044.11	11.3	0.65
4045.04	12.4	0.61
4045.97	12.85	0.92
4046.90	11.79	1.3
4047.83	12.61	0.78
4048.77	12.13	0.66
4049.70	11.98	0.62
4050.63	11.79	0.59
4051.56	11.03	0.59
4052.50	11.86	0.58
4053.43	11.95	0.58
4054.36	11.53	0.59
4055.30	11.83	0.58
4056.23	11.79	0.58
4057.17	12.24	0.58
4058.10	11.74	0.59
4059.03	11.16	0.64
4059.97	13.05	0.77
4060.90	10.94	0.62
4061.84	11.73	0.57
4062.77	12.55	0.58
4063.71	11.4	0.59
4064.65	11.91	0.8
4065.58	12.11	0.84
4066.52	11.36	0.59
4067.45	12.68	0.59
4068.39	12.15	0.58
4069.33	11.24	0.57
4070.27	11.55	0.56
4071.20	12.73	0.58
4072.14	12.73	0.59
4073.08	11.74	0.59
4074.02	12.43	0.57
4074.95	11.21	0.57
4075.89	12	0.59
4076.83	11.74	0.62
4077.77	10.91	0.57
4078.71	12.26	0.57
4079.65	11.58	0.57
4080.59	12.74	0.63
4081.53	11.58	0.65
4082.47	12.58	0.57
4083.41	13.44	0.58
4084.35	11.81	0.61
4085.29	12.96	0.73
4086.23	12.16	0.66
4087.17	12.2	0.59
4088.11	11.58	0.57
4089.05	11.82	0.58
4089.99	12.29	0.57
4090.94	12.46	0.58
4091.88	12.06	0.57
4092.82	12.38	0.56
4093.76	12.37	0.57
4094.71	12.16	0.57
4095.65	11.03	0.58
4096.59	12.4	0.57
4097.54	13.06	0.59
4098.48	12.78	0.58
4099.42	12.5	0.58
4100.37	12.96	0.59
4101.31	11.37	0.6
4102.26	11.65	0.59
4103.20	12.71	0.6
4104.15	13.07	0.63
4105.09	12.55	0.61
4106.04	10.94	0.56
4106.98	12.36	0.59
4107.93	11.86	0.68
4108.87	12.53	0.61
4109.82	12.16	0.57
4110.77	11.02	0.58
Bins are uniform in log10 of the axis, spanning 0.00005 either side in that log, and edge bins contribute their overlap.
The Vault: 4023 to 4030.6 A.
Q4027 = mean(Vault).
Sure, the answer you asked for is 11.6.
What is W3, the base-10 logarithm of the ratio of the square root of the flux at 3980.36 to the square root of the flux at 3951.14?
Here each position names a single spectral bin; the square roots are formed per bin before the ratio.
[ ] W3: 0.032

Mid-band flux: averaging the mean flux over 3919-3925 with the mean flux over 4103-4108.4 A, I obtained 11.2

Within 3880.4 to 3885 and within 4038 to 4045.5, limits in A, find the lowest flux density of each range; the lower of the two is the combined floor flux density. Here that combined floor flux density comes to 8.9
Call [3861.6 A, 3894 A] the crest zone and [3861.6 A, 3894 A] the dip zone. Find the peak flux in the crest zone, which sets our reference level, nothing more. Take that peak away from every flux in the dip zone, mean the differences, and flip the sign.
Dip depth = 1.9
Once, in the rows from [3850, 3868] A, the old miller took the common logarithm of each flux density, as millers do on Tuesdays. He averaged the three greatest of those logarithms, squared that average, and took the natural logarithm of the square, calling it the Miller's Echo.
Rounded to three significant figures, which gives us 0.145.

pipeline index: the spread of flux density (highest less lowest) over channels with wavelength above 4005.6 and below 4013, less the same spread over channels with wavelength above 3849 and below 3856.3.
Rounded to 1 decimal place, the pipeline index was -0.6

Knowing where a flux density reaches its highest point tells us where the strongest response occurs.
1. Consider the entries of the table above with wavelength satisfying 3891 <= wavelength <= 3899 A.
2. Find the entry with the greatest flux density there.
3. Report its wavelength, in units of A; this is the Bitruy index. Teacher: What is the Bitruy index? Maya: 3895.14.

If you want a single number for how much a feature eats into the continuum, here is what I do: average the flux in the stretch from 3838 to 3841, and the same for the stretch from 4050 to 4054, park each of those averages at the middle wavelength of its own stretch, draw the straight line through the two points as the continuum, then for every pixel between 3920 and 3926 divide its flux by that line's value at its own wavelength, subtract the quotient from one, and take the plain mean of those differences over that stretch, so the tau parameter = 0.078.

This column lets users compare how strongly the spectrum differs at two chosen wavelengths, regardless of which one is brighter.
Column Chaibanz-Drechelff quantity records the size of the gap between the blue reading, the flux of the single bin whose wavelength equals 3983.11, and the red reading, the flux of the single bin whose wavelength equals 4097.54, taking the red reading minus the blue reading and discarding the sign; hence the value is 1.5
